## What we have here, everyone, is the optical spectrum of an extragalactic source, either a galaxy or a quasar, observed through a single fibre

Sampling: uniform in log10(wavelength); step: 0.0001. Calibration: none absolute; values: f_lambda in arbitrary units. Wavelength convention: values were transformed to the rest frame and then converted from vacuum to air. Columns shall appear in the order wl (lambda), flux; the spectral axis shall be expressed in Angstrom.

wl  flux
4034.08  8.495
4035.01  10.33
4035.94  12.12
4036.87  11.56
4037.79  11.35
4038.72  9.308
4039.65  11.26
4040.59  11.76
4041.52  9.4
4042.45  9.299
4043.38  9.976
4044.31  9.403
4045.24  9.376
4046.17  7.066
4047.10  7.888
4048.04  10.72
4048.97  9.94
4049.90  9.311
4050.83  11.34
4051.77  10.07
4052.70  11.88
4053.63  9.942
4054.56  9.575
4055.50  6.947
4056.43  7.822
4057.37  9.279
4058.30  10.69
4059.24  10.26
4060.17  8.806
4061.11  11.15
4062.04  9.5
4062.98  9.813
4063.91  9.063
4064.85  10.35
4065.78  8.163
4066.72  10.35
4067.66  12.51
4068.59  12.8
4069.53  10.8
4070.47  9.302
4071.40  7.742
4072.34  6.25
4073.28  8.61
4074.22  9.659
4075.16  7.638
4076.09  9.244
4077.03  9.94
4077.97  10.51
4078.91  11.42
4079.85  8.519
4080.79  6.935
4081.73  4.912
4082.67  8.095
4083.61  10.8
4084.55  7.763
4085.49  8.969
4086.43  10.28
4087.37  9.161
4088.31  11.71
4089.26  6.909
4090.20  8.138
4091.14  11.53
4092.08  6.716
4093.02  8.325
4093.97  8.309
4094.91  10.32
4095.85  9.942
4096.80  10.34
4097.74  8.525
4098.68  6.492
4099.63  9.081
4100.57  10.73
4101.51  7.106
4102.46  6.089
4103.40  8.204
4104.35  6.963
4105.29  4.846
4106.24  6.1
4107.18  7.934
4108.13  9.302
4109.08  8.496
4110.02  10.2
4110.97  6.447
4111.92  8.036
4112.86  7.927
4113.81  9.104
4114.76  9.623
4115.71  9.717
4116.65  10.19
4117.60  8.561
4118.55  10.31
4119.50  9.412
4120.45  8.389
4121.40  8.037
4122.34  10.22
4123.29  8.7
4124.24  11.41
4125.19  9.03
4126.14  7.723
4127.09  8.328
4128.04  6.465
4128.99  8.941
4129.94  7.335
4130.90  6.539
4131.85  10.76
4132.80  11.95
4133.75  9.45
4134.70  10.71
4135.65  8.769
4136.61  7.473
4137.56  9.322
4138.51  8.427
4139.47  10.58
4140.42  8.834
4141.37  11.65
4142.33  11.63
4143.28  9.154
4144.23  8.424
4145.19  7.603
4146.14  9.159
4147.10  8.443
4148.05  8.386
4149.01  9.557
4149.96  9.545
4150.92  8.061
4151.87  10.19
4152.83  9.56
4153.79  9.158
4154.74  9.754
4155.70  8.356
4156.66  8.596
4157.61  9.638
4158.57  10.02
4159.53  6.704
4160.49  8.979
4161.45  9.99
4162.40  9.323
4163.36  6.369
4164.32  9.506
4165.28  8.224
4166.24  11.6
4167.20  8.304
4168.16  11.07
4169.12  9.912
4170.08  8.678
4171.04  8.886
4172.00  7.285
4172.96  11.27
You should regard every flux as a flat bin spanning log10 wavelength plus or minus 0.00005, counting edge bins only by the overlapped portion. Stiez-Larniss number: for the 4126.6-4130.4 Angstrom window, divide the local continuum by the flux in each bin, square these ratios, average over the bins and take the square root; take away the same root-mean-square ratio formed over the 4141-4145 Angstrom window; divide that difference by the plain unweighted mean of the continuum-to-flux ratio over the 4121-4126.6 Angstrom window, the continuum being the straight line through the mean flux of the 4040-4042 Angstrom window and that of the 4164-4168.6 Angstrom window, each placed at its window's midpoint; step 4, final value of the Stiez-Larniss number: 0.29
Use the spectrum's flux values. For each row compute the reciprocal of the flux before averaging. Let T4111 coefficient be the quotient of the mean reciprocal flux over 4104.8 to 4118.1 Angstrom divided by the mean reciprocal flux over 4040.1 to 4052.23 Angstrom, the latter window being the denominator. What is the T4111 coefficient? 1.2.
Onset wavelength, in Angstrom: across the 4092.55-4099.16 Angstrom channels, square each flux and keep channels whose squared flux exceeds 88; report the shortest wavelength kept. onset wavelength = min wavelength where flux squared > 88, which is 4094.91 Angstrom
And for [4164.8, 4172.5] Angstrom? 4166.24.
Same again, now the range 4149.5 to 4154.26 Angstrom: 4149.96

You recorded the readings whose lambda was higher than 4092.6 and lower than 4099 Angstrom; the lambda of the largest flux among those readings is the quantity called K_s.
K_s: 4096.80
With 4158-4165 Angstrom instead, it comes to 4158.57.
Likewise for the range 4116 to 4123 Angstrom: 4118.55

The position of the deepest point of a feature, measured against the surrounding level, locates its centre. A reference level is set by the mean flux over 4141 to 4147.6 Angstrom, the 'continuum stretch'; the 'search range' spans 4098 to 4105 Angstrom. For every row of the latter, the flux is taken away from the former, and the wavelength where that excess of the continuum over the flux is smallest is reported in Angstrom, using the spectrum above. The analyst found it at 4100.57 Angstrom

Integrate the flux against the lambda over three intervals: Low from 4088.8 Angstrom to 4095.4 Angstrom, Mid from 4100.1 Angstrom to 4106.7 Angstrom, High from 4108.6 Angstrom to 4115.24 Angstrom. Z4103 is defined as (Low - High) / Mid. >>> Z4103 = 0.00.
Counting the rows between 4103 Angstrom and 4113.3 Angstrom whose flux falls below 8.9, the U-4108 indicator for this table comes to 9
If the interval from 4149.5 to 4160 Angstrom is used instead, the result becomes 4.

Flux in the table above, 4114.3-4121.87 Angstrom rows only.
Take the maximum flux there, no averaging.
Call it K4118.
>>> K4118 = 10.31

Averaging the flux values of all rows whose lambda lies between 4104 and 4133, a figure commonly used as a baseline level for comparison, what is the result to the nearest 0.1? 8.6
